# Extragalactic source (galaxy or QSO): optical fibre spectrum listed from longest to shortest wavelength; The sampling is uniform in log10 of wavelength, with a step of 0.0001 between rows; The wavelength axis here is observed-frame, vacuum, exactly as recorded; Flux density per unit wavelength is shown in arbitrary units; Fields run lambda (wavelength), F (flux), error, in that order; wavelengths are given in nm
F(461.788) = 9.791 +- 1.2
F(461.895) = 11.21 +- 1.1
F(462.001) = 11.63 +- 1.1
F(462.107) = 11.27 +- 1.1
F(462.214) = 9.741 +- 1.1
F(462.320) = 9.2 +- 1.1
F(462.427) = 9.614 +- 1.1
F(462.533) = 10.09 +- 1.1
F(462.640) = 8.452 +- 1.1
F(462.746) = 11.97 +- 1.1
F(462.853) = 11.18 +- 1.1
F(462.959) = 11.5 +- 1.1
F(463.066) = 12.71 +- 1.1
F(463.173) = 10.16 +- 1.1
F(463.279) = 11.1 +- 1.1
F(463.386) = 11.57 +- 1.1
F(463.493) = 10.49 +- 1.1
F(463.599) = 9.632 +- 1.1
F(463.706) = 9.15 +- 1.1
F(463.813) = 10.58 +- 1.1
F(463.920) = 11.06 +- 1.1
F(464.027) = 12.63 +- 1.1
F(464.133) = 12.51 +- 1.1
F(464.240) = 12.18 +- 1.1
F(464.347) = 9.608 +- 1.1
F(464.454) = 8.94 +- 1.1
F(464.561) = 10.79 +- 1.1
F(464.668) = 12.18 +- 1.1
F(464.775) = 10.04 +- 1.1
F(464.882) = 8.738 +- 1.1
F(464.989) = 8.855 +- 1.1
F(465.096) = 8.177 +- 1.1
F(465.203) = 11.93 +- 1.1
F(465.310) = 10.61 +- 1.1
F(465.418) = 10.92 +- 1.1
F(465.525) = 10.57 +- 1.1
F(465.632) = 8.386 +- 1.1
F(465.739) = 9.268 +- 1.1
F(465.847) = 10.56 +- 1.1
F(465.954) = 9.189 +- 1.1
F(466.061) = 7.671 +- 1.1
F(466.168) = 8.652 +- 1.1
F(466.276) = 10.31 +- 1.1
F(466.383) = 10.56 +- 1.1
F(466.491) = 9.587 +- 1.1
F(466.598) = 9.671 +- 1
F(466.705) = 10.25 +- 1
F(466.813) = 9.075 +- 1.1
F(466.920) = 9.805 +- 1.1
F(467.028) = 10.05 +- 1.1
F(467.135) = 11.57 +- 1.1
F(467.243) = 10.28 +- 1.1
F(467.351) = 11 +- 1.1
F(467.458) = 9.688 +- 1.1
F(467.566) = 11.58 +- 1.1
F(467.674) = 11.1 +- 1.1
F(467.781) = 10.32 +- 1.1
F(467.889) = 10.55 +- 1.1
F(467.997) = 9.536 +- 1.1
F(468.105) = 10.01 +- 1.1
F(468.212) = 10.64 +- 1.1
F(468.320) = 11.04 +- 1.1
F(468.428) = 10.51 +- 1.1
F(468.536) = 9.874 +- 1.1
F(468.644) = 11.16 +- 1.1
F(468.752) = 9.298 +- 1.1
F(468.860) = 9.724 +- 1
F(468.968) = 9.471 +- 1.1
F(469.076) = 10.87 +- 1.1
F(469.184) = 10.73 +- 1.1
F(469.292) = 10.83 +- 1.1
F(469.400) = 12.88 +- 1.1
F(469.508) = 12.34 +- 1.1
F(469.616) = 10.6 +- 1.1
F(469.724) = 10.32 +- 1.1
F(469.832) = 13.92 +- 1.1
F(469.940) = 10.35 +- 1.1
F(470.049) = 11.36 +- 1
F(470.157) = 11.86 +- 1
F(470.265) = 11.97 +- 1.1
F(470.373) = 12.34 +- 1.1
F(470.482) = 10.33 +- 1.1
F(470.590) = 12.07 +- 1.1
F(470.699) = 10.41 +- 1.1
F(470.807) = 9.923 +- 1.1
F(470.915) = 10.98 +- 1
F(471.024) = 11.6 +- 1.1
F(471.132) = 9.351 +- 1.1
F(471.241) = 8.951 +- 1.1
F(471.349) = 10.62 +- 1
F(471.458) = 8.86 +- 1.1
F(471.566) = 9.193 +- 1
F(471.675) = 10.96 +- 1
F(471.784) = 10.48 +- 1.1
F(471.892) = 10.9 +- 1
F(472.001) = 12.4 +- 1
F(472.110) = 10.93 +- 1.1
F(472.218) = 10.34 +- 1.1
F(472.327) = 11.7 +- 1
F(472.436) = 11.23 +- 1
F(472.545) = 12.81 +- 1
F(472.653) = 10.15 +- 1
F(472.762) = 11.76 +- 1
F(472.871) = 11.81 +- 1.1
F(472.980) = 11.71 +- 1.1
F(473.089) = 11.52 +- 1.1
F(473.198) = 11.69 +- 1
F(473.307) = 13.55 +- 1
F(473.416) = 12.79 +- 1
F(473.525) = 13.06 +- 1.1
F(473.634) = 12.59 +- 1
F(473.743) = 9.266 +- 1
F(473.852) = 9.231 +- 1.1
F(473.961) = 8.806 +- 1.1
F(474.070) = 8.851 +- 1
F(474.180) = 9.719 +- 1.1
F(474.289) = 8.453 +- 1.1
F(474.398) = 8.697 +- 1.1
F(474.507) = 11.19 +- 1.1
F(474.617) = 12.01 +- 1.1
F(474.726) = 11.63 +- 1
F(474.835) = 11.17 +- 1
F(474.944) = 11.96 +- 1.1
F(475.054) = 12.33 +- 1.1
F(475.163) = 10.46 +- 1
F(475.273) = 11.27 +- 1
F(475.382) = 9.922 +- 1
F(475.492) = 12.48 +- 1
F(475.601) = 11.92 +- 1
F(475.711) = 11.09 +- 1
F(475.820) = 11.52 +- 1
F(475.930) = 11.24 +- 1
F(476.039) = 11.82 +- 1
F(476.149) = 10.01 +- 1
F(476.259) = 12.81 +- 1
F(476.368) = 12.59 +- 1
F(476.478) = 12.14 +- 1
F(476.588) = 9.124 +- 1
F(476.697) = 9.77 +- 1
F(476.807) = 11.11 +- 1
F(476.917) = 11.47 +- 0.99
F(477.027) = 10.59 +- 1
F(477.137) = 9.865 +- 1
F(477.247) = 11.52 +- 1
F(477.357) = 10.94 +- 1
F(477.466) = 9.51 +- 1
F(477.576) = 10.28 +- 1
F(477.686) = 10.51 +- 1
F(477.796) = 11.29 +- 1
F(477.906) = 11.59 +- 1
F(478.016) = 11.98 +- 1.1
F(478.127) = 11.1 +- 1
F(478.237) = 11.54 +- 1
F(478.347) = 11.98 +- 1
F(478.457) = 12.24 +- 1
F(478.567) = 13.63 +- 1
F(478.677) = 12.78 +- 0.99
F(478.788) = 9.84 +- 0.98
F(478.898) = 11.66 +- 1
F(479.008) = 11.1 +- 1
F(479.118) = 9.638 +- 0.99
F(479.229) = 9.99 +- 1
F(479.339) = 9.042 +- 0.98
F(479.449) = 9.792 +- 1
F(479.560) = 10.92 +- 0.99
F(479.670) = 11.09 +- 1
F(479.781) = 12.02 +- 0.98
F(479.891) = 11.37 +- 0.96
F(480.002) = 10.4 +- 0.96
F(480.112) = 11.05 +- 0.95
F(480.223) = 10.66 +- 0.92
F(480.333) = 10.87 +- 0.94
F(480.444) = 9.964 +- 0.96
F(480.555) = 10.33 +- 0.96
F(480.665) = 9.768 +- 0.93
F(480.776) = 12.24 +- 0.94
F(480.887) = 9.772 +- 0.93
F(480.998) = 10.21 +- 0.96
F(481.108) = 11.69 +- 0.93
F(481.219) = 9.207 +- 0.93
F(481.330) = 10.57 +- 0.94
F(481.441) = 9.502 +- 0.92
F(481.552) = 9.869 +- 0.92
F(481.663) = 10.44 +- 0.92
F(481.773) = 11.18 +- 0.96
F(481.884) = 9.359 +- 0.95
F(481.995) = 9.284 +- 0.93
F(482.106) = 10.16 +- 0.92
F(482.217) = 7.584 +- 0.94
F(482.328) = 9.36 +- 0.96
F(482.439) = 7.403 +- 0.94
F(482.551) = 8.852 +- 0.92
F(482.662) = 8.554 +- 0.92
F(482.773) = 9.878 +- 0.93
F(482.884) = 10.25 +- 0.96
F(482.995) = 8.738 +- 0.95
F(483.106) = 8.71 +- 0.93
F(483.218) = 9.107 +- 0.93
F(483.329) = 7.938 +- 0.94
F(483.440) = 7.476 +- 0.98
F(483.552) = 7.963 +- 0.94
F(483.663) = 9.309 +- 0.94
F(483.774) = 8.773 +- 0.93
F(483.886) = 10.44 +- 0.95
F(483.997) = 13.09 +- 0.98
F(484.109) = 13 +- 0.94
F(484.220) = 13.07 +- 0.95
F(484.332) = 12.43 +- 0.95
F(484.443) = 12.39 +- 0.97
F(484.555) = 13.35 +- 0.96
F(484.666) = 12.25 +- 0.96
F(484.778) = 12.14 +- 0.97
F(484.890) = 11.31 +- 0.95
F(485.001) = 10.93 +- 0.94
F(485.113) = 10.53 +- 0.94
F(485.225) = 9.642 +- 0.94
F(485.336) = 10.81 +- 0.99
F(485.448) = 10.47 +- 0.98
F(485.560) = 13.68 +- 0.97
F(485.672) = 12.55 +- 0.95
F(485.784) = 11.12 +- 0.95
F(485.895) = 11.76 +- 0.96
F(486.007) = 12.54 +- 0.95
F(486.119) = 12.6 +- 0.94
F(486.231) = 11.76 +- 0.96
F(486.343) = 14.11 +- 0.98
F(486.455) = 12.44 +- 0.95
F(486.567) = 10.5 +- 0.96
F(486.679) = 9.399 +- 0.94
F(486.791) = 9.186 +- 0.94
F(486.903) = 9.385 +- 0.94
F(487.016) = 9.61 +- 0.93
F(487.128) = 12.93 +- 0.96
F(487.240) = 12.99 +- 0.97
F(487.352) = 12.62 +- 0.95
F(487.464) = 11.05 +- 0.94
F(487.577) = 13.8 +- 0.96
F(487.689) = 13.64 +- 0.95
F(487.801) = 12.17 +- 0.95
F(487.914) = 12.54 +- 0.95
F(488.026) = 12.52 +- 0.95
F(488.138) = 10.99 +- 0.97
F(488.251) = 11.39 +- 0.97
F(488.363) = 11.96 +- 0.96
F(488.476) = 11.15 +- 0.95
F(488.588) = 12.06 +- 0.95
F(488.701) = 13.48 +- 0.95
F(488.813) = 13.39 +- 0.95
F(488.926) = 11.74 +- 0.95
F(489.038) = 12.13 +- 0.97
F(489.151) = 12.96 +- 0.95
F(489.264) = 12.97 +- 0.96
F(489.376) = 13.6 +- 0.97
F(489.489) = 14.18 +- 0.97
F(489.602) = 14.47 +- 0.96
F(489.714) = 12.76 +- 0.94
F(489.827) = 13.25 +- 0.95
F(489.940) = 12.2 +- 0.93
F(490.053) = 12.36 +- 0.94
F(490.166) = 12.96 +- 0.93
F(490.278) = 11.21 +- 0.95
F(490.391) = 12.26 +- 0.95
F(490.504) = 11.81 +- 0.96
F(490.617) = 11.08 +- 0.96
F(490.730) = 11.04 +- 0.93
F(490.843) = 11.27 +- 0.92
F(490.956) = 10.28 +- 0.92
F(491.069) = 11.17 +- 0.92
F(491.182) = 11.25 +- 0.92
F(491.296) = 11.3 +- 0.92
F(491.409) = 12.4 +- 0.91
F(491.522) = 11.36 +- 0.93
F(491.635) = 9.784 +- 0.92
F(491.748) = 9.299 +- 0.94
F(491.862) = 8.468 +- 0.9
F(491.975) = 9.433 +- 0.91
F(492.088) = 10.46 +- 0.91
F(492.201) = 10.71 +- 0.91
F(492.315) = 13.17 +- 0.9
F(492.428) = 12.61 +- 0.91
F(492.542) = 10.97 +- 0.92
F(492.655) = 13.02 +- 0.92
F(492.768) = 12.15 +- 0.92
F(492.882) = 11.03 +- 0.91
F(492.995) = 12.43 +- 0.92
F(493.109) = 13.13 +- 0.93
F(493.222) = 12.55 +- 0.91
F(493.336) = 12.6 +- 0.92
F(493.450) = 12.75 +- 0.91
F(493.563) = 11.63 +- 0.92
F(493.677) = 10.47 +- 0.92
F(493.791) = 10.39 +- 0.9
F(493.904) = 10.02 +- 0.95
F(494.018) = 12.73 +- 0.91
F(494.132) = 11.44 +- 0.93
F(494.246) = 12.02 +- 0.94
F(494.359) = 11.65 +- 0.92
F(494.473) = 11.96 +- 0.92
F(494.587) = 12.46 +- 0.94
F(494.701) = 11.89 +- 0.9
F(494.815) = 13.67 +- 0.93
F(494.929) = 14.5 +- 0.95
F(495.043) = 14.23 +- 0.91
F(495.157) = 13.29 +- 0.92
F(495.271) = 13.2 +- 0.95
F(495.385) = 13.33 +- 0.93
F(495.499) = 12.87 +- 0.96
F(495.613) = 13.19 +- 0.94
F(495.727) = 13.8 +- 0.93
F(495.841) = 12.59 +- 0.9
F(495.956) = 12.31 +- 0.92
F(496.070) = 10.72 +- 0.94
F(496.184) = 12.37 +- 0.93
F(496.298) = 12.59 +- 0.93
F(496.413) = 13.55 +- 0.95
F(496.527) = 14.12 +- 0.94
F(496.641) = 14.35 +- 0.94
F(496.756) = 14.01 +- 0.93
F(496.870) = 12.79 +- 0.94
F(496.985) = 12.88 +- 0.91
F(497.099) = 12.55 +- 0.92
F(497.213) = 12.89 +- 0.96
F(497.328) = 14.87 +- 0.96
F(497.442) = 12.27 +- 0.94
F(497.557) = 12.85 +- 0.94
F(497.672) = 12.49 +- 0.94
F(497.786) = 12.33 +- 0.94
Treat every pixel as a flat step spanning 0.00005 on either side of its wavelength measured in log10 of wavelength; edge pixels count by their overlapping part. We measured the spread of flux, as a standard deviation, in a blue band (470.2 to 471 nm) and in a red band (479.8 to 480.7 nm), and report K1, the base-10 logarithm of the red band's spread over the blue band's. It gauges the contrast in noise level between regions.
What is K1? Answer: -0.25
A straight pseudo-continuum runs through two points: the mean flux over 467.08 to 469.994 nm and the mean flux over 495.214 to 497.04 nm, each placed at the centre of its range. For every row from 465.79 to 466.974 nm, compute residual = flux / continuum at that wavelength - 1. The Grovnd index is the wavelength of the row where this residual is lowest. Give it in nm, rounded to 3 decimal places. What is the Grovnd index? 466.061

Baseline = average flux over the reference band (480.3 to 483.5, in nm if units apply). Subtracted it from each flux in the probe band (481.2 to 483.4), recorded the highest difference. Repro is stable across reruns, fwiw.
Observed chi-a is 1.6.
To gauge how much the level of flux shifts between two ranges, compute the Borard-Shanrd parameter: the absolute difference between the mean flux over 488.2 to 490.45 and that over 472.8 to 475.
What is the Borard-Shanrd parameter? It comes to 1.6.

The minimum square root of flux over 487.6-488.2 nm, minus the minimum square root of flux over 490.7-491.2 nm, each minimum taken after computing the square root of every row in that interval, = 0.11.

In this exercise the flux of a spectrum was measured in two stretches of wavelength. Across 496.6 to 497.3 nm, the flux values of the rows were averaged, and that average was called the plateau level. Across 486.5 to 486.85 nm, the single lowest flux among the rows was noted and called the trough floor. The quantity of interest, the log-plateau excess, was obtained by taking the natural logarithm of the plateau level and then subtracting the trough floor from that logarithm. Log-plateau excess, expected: -6.60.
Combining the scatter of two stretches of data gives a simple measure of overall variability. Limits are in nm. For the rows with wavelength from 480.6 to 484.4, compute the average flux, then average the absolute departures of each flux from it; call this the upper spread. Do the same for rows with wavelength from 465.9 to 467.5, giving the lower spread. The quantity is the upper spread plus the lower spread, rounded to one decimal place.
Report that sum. 1.9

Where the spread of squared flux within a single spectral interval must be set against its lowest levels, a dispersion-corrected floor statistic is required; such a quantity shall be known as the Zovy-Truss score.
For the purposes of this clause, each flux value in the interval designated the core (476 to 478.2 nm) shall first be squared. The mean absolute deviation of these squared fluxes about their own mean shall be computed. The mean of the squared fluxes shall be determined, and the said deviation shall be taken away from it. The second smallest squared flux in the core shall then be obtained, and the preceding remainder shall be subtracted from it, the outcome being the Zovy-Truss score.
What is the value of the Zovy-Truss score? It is -13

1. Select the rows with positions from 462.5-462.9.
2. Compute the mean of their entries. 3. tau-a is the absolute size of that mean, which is 10.4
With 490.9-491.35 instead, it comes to 11.0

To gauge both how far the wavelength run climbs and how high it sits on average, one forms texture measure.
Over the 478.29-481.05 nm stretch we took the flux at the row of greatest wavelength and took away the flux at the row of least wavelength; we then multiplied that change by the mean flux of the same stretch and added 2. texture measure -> -17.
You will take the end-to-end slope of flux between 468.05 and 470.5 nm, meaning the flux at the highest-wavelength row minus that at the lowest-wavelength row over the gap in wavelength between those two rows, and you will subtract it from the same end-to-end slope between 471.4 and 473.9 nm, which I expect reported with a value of 0.0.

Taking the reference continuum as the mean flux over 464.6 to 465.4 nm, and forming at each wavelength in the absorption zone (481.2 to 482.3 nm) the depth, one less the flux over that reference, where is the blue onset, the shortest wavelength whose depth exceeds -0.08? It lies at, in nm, 481.219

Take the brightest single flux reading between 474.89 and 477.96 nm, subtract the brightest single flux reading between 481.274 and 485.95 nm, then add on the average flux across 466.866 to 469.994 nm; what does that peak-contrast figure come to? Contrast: 10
